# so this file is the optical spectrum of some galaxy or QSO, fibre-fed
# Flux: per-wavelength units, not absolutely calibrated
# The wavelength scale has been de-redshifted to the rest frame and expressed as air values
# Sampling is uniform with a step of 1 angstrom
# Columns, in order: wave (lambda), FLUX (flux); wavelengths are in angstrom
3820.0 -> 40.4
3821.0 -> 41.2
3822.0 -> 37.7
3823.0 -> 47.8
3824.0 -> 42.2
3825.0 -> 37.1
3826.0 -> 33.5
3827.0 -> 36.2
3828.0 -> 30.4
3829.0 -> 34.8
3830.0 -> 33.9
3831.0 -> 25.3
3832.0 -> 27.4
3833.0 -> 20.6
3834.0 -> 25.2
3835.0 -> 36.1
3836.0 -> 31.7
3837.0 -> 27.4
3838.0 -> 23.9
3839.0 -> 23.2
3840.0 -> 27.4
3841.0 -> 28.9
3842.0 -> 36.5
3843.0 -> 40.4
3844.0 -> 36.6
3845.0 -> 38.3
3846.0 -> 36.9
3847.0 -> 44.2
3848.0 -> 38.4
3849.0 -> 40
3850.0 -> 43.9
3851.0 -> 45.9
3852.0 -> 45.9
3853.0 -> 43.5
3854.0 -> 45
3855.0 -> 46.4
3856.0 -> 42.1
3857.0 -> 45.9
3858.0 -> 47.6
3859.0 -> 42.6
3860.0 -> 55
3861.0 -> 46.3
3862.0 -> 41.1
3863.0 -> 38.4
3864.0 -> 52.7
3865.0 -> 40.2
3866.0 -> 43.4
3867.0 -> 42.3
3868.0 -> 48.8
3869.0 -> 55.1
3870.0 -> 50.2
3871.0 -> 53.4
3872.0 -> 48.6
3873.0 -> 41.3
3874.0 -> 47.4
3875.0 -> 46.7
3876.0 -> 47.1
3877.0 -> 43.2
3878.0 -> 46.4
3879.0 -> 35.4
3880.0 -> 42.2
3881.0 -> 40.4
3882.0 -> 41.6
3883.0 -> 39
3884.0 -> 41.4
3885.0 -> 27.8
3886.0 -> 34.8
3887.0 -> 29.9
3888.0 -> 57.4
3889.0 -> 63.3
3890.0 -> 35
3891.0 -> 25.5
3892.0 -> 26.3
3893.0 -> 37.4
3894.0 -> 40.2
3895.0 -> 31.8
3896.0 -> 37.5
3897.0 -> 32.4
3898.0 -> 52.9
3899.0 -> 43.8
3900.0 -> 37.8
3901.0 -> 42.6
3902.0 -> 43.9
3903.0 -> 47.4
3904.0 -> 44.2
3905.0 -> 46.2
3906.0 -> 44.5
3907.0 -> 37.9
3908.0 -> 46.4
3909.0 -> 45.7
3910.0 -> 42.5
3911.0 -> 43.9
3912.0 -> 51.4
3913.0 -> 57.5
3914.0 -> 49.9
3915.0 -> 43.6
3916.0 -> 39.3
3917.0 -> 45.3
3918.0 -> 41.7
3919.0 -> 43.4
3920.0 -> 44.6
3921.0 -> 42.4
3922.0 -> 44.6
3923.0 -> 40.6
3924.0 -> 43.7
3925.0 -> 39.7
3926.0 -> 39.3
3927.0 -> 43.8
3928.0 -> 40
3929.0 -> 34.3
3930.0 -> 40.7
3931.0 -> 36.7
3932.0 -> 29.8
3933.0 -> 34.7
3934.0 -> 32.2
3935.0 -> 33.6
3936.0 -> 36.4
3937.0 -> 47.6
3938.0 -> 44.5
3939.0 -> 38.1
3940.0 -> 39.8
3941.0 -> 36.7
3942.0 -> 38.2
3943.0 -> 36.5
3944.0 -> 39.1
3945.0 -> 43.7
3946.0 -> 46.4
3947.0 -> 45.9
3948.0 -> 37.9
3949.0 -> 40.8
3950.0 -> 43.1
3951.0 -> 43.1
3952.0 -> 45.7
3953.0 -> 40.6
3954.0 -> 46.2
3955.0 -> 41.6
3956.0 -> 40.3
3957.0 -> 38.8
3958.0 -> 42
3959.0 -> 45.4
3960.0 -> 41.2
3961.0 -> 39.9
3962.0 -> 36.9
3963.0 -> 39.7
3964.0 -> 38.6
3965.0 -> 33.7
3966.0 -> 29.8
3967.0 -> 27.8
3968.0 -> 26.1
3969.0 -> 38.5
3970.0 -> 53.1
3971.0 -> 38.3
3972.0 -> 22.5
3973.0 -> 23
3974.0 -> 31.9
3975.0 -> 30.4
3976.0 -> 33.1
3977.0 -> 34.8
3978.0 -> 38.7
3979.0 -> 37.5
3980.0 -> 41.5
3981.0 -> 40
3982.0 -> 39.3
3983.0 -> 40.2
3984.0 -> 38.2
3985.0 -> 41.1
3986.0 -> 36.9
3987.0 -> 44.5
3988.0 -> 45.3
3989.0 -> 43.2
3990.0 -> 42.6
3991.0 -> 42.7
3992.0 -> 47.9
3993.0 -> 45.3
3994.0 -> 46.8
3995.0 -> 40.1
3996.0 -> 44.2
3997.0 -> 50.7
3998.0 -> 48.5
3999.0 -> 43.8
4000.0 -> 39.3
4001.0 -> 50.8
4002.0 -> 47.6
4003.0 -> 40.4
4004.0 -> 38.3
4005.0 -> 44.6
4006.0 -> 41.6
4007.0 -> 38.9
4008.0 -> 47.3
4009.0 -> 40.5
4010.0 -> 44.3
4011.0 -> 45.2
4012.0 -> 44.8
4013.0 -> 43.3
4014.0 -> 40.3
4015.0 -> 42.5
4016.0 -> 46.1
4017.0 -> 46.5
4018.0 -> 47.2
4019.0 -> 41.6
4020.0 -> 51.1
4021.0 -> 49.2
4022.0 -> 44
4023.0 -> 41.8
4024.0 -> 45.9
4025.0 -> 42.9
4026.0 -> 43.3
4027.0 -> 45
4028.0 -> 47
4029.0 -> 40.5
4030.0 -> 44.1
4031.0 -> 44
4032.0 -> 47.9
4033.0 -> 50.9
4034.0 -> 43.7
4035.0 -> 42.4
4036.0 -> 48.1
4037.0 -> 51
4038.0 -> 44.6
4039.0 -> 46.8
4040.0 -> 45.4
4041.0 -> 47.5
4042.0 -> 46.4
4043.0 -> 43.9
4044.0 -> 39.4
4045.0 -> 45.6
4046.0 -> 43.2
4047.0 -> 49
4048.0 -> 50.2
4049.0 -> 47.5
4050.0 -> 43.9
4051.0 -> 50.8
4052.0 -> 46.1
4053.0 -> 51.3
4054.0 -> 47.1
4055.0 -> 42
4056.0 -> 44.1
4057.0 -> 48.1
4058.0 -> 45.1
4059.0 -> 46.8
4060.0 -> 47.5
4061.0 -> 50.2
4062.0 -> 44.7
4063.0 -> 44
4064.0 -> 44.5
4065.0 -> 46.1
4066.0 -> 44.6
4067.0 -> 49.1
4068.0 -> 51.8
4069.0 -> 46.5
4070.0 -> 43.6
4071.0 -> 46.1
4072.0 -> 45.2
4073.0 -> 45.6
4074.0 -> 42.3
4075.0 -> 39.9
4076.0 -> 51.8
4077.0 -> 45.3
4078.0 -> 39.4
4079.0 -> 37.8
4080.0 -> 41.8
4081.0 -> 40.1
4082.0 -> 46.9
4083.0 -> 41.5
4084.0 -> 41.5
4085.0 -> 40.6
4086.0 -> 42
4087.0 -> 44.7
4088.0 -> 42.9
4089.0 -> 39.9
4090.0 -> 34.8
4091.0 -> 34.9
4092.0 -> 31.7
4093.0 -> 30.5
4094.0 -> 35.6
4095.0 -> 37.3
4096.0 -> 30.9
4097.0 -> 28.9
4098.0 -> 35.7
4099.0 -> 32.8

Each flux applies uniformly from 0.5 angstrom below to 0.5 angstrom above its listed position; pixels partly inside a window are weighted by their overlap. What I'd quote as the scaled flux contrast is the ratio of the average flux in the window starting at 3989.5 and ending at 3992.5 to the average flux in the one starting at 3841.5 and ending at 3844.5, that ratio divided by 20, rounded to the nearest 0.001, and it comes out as 0.059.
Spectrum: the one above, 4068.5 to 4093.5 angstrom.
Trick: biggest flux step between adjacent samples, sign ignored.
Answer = 12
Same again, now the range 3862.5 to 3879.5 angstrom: 14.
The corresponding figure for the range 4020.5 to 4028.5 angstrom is 5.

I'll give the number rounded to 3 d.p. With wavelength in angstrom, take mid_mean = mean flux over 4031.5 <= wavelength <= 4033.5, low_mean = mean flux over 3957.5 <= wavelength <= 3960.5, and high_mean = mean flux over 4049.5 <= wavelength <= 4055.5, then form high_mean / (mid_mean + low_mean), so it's 0.508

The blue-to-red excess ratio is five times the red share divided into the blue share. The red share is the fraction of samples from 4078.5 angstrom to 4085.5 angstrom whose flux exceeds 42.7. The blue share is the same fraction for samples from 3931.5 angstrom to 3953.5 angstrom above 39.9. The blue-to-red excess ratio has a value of 16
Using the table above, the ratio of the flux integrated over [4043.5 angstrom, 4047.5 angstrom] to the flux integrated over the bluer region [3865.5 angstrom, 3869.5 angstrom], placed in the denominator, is 0.93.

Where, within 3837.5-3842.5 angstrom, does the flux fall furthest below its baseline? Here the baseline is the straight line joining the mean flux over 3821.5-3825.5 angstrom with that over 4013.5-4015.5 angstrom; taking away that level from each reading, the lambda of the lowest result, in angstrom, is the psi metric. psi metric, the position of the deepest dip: 3839.0 angstrom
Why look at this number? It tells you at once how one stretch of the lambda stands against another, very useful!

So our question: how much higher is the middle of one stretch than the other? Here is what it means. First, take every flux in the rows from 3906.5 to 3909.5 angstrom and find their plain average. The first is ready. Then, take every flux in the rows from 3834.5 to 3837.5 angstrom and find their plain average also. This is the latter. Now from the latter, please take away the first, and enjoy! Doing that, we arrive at -12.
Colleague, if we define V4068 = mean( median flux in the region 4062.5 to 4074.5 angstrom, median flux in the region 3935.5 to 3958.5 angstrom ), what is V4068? 43.1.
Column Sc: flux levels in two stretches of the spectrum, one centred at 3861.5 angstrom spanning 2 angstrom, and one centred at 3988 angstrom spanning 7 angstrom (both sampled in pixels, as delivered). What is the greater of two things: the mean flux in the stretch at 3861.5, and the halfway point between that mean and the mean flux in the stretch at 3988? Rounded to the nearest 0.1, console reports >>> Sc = 43.7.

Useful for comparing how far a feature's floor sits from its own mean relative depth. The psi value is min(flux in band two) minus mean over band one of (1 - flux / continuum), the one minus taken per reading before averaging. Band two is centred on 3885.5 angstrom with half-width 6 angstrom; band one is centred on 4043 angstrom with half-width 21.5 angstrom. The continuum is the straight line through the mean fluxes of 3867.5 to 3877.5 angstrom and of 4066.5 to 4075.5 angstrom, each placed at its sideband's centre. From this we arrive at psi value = 25.5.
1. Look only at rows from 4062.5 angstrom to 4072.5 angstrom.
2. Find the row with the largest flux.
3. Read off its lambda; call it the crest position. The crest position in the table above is 4068.0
